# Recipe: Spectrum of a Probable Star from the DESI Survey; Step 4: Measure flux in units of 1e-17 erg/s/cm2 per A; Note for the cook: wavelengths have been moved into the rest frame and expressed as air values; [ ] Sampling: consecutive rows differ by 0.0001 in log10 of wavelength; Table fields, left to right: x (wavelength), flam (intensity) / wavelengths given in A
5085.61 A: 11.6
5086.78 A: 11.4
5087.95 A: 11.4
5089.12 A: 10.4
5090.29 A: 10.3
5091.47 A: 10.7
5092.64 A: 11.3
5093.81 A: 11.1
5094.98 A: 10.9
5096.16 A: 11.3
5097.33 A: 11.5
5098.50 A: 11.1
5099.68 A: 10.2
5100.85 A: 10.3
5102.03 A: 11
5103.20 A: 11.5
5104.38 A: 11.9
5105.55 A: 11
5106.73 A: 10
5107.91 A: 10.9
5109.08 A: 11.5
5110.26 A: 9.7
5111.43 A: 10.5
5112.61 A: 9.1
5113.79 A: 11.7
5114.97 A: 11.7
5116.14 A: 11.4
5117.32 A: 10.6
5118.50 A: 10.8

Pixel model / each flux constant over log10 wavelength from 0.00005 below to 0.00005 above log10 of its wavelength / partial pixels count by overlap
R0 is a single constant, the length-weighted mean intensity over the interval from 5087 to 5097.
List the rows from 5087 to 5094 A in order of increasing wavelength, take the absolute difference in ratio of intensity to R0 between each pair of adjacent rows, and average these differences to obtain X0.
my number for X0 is 0.04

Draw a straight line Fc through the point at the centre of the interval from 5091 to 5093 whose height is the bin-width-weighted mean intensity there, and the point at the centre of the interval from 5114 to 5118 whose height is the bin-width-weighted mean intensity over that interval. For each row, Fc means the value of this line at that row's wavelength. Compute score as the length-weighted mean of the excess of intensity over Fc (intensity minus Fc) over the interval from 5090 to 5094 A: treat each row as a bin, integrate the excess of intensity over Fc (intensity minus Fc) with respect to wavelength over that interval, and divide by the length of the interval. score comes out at -0.1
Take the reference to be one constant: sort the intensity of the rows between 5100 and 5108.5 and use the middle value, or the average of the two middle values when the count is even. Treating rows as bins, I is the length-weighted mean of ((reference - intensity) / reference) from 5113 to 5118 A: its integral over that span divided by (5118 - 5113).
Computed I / -0.023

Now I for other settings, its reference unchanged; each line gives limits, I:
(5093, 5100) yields -0.005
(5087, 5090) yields 0.009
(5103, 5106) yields -0.044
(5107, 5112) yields 0.036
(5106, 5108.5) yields 0.047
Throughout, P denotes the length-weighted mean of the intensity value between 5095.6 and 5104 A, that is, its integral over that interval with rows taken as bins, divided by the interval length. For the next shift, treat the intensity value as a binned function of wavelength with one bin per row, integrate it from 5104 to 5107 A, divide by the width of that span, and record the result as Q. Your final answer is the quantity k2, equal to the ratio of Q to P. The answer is 1.00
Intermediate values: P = 11.0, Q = 11.01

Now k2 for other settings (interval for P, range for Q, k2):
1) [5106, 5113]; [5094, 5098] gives 1.09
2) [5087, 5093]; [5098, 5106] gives 1.01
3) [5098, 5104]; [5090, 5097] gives 1.01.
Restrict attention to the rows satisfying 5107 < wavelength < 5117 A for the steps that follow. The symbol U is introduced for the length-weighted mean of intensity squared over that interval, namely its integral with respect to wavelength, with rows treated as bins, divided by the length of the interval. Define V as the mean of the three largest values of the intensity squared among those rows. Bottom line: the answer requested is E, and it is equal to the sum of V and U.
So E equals 252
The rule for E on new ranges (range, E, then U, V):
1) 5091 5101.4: 249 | 119.9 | 129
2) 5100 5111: 254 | 118.2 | 135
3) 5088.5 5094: 237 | 115.5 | 122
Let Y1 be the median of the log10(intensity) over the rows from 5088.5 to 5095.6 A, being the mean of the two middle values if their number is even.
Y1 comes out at 1.033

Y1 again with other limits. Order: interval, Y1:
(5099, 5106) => 1.041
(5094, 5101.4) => 1.041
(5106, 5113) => 1.011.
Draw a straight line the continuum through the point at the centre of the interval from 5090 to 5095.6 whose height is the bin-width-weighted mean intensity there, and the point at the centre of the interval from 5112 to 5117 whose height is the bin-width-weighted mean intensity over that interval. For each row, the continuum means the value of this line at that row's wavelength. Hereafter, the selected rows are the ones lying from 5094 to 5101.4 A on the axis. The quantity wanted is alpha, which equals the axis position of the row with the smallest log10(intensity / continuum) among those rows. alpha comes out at 5099.68 A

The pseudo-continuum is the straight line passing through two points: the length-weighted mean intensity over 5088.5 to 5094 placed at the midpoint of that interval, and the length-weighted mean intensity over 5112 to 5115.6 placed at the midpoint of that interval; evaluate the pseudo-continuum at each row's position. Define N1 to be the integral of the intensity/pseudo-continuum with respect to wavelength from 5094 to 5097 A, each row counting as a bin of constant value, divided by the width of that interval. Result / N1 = 1.03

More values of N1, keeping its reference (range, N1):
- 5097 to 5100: 1.02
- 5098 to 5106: 1.02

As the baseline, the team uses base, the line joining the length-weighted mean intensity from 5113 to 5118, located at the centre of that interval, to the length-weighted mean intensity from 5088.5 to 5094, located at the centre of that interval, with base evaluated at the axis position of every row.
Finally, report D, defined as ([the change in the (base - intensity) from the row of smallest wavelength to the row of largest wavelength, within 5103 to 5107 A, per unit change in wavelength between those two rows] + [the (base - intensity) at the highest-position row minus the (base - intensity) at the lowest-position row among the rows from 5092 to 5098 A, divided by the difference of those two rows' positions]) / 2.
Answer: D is 0.2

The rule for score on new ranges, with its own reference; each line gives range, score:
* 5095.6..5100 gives 0.0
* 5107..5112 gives -0.6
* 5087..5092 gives -0.2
